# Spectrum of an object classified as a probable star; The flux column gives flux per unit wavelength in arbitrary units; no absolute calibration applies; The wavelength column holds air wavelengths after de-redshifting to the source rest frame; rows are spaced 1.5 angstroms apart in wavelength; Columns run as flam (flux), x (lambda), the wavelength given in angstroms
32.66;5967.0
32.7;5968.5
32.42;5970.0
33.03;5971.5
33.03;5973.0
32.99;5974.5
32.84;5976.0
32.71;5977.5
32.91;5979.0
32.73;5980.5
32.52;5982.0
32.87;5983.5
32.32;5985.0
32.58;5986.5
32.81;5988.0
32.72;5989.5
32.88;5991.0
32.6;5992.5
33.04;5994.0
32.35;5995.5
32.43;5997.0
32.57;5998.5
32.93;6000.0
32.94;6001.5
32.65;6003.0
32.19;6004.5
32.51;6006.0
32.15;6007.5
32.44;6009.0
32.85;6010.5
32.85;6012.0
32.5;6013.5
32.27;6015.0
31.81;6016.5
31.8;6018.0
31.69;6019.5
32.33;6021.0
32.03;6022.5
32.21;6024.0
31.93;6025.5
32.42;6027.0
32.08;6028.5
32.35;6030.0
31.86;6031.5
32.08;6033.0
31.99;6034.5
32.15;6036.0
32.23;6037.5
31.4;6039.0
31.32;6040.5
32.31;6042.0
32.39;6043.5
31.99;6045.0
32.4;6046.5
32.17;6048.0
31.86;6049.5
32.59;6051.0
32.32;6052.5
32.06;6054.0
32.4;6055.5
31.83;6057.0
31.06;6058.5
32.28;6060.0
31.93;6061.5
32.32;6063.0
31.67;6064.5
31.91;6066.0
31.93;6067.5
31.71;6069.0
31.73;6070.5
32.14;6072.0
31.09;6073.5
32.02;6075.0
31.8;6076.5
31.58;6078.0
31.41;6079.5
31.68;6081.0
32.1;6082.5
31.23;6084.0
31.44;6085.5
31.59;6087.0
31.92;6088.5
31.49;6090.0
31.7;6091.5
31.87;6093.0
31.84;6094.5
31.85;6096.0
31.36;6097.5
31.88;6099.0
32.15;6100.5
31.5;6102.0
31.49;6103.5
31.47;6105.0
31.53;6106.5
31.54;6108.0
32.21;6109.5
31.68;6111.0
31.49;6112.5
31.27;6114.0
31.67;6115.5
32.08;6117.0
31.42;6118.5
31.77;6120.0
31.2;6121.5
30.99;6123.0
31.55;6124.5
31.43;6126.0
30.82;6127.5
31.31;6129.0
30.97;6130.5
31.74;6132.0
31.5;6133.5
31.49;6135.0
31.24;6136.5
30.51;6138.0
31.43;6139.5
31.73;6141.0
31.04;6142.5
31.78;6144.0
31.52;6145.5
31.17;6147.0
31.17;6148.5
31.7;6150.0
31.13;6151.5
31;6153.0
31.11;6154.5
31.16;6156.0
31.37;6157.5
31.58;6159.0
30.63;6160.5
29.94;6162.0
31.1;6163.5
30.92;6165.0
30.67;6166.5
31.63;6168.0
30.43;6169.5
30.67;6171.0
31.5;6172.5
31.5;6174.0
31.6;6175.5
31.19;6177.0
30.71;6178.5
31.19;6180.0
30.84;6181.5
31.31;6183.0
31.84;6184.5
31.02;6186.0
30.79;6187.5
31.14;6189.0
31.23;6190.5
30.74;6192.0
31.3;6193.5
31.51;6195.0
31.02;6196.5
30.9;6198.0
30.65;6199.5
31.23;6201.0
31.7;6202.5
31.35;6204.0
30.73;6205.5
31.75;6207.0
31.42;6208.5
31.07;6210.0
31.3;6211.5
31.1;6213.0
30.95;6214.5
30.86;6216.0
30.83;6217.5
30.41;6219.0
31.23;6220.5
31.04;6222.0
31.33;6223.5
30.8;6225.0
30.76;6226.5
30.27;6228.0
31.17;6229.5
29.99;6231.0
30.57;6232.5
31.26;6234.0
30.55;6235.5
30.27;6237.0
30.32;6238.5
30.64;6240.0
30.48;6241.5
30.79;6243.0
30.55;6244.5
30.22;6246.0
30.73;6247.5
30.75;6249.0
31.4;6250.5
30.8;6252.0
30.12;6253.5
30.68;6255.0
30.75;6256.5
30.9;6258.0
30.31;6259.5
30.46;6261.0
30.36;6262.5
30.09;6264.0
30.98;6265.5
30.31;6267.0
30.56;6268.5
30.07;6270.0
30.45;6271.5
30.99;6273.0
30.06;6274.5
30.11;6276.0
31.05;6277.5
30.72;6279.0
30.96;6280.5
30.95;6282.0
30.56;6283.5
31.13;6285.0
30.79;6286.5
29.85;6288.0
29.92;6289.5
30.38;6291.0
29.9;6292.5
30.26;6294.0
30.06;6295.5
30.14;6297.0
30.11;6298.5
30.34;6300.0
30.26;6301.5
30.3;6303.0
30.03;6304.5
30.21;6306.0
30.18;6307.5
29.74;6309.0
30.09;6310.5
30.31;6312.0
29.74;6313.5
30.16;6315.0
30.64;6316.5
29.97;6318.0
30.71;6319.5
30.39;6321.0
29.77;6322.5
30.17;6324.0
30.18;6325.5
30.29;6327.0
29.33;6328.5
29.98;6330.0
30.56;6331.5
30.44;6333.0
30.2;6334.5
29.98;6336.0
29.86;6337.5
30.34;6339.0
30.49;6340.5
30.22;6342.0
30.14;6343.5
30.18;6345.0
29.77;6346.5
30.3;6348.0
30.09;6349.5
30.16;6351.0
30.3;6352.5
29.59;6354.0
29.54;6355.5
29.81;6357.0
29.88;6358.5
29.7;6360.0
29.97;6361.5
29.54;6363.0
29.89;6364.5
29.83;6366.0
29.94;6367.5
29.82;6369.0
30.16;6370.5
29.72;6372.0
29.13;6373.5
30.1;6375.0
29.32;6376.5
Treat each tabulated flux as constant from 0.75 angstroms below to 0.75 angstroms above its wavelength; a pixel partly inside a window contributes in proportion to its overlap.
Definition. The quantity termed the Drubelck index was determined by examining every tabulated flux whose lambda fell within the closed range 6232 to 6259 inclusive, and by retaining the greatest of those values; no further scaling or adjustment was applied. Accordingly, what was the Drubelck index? 31.4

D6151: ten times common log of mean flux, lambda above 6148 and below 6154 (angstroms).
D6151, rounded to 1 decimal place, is 14.9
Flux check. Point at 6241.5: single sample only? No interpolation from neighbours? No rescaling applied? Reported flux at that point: 30.48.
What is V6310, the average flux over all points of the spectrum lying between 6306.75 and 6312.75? 30.1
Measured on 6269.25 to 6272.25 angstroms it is 30.3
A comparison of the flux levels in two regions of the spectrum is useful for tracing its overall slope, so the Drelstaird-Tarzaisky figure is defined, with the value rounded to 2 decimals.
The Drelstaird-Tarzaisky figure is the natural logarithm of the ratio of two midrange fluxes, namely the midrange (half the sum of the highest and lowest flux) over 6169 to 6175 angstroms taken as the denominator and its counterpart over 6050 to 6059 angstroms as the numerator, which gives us 0.03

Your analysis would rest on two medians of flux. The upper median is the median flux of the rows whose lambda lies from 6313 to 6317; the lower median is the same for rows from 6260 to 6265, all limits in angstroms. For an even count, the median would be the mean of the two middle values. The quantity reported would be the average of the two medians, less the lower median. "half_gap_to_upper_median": -0.10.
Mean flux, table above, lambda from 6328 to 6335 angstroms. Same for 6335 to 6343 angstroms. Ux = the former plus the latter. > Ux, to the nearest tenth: 60.3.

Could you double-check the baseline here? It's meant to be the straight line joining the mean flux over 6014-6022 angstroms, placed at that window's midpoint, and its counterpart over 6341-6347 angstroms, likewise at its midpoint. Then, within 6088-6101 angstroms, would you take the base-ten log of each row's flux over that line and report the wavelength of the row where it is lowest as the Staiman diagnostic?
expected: 6097.5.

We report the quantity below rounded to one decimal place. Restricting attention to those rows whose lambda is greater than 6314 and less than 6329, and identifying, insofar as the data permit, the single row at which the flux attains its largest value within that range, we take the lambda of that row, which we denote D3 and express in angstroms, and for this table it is 6319.5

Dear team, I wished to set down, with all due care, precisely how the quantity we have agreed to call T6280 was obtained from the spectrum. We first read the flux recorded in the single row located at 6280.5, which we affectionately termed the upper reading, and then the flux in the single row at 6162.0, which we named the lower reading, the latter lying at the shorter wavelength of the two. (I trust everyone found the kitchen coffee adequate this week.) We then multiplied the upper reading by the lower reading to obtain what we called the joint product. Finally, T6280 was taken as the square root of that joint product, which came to 30.4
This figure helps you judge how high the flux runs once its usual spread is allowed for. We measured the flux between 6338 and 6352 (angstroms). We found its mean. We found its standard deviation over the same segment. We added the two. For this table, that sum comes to 30.4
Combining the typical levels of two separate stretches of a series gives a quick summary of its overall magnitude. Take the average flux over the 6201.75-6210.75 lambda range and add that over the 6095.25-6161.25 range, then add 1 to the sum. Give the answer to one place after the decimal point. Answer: 63.8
